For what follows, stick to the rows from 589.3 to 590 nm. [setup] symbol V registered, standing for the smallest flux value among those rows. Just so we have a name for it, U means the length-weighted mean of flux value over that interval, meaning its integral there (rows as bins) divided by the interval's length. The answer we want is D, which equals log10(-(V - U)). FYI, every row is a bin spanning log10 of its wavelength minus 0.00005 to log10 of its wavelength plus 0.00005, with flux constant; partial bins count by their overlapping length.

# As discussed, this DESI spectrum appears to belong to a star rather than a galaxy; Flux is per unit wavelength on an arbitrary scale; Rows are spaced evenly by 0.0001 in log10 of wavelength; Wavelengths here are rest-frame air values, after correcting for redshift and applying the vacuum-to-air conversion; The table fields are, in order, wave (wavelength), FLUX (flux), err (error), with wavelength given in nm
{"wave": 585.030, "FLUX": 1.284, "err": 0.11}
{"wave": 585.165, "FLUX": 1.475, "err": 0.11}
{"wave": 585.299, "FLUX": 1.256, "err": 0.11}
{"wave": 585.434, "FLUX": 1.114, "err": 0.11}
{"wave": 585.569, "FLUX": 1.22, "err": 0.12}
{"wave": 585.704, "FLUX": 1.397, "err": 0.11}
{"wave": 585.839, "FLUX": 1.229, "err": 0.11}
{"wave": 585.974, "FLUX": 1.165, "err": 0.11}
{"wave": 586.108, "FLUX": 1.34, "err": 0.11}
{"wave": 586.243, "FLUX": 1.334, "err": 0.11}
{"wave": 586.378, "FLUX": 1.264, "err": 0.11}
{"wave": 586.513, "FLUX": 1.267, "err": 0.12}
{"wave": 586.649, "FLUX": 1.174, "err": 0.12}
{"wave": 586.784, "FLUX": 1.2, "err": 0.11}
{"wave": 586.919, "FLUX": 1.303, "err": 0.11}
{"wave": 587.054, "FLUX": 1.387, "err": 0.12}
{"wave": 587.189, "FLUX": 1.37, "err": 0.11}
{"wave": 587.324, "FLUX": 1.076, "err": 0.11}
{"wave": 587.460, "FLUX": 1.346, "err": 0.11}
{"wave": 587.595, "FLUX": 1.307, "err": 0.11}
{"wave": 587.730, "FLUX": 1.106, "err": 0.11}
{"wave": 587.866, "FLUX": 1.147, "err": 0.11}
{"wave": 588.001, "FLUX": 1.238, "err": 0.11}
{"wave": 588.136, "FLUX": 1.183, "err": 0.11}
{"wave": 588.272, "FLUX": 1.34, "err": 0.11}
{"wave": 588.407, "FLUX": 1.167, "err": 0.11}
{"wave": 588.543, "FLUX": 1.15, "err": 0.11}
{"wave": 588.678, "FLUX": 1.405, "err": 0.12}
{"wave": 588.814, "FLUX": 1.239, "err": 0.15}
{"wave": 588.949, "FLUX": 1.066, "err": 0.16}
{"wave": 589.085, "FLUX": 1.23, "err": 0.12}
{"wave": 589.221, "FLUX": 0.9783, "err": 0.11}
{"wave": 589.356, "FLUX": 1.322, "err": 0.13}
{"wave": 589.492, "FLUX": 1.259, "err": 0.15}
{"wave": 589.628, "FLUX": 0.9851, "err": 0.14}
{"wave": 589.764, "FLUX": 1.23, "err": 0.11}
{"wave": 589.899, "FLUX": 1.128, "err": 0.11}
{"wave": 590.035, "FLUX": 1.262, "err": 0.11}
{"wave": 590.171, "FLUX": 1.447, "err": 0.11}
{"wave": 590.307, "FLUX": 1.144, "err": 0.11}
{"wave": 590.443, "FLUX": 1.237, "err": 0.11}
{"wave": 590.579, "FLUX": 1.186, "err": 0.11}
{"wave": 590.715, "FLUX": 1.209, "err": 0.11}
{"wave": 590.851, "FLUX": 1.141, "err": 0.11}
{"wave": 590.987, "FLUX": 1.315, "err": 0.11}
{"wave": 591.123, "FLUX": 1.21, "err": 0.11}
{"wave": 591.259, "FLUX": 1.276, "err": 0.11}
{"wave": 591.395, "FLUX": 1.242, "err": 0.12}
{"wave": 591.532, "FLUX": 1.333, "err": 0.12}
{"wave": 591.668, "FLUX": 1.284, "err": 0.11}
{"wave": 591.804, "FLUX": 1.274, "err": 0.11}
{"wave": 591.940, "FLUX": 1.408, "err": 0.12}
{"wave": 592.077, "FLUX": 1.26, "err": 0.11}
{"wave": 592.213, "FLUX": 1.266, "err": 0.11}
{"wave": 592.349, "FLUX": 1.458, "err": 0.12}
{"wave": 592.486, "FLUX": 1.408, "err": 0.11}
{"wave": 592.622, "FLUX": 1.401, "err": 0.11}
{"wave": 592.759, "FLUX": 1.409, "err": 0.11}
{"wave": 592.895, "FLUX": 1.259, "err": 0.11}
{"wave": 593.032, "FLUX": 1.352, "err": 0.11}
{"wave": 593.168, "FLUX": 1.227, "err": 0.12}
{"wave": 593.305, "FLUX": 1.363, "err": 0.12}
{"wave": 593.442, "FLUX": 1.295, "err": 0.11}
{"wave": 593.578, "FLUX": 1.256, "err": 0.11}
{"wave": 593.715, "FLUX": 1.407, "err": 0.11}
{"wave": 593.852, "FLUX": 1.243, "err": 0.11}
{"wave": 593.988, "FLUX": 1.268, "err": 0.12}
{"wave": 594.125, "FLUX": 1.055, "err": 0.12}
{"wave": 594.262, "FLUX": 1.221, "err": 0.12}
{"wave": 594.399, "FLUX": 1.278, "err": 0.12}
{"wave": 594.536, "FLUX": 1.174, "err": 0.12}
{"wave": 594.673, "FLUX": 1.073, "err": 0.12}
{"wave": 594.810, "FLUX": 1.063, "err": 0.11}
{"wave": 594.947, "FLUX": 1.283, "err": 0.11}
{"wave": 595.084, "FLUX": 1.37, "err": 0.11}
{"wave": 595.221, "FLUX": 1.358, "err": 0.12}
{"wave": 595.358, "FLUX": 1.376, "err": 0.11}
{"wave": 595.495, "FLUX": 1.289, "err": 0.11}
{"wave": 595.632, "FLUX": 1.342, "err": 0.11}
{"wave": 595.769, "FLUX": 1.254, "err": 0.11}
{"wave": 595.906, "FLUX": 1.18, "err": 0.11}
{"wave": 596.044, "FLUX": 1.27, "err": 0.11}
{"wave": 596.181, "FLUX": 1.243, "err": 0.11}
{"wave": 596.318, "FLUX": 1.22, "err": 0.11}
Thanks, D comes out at -0.70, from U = 1.19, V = 0.9851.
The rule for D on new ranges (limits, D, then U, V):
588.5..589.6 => -0.66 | 1.20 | 0.9783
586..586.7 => -1.01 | 1.27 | 1.174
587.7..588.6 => -1.06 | 1.19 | 1.106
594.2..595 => -0.94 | 1.18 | 1.063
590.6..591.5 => -1.03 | 1.23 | 1.141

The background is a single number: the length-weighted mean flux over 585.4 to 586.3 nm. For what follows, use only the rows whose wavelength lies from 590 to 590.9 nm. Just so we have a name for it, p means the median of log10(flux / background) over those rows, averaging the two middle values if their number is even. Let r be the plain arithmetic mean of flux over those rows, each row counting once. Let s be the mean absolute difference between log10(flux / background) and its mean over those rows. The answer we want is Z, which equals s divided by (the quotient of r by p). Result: -0.0004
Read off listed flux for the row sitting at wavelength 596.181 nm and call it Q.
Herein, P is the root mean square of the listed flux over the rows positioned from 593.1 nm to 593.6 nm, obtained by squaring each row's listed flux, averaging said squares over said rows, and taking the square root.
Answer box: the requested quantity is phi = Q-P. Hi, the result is -0.04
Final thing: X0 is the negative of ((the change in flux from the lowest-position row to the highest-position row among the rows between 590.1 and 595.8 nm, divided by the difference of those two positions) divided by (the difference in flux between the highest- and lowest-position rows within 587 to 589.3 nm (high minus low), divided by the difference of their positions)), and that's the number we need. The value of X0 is -0.2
